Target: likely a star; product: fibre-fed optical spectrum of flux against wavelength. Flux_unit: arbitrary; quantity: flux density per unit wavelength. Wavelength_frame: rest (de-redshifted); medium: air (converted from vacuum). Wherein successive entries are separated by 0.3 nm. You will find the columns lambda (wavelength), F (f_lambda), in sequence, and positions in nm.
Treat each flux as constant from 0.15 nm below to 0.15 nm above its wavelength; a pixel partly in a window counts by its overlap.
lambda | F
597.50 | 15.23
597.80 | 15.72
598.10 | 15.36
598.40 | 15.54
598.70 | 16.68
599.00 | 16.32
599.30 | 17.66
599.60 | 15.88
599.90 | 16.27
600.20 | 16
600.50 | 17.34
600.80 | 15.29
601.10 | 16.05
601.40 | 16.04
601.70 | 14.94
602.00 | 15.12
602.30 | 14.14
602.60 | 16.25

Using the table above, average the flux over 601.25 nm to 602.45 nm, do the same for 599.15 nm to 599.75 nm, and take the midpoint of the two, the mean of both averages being 15.9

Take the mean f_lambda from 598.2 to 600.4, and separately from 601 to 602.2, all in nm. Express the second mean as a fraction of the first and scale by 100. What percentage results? 95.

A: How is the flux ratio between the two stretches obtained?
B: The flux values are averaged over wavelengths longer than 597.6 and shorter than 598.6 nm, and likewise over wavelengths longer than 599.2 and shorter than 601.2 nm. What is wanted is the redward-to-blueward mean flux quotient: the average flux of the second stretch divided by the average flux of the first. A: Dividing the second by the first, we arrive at 1.05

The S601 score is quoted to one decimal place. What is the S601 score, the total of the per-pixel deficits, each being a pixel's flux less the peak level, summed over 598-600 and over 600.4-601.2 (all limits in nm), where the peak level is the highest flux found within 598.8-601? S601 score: -14.2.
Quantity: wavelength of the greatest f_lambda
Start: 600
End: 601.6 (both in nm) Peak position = 600.50 nm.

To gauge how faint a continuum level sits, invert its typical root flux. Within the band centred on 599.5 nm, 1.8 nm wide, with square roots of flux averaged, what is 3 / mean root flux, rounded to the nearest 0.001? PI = 0.739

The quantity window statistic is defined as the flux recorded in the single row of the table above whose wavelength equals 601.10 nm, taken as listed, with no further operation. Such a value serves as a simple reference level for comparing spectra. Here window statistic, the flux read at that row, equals 16.05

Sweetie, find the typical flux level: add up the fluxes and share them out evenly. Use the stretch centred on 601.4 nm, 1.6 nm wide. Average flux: 15.5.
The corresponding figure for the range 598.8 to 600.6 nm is 16.6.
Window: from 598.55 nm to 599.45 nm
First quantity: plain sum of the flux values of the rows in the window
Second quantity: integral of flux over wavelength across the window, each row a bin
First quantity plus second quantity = 65.9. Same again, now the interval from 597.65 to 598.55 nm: 60.6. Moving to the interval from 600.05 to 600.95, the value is 63.2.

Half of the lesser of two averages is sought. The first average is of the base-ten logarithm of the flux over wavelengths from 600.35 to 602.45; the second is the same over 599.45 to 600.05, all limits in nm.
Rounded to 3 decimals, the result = 0.596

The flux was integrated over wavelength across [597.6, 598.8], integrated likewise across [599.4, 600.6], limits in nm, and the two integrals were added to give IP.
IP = 38.6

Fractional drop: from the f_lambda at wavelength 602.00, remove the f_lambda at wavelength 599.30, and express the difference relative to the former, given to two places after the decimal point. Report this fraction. -0.17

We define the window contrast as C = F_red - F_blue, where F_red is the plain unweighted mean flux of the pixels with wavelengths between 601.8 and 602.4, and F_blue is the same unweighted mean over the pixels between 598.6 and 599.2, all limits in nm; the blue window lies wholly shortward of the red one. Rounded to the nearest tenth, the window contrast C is -1.9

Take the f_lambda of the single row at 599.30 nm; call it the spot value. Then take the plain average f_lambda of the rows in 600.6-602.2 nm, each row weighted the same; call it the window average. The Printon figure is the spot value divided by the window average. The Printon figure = 1.14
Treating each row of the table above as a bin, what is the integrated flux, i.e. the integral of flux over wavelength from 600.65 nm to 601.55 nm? 14.2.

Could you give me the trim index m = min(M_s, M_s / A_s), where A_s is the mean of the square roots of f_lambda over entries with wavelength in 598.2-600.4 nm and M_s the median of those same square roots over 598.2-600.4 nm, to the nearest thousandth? 0.998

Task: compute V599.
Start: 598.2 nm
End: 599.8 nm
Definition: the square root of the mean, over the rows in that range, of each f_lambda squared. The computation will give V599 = 16.4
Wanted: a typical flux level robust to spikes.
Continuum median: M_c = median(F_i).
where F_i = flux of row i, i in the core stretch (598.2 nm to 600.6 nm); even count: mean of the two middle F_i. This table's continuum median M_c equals 16.3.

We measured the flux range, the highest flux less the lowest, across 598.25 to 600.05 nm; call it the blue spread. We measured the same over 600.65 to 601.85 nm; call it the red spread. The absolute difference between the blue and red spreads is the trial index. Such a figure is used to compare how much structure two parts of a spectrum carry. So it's 1.0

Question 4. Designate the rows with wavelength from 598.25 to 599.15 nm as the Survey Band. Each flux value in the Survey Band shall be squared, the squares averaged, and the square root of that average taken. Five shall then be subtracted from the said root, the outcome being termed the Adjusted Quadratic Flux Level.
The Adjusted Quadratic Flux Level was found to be 11.2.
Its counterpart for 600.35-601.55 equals 11.2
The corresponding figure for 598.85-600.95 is 11.4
